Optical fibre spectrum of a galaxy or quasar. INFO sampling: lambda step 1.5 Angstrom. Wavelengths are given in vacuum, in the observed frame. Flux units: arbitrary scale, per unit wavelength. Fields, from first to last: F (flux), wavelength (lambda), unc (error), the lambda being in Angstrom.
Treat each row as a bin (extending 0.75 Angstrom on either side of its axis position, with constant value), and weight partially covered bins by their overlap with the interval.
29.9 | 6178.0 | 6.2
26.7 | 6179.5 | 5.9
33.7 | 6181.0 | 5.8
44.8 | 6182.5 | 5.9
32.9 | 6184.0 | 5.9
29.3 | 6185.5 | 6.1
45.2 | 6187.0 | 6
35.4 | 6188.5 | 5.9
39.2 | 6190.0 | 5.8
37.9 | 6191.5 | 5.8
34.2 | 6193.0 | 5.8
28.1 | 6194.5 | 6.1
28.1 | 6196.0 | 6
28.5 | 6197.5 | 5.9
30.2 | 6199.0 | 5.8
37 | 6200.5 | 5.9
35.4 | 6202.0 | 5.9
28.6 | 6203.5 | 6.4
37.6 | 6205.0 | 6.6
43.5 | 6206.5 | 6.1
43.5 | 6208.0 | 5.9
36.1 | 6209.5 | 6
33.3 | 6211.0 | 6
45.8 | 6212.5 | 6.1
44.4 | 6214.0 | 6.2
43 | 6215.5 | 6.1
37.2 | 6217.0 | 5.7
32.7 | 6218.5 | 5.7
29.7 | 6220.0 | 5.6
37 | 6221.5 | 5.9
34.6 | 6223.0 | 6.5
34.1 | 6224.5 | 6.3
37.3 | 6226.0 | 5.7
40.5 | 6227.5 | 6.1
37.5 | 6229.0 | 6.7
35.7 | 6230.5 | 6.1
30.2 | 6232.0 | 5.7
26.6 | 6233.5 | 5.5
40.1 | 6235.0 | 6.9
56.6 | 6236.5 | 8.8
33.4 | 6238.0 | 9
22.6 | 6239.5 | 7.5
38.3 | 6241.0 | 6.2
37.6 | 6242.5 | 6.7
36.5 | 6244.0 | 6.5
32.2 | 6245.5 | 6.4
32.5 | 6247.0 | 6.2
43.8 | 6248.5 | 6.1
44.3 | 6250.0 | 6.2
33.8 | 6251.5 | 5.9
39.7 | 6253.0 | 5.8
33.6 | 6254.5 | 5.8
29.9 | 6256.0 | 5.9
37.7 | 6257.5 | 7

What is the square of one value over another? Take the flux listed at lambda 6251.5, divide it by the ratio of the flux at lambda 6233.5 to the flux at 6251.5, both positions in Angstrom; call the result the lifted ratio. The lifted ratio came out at 43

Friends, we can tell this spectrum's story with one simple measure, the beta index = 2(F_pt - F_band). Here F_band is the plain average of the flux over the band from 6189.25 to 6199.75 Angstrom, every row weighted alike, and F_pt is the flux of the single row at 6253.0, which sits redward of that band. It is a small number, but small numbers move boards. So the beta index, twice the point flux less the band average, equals 15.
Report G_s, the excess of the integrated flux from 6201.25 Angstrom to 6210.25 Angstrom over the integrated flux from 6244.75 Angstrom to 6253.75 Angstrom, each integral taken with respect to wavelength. -2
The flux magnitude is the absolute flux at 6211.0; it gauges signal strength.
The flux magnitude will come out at 33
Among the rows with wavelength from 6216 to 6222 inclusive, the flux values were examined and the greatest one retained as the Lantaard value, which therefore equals 37.2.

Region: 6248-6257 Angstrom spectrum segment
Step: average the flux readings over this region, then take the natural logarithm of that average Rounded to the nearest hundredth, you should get 3.62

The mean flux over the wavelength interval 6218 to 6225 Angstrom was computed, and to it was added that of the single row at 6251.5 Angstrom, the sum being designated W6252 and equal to 67.4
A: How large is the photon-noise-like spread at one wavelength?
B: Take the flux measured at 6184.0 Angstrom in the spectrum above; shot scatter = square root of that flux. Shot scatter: 5.74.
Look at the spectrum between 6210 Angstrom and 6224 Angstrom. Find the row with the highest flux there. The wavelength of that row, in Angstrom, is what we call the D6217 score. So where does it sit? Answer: 6212.5 Angstrom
